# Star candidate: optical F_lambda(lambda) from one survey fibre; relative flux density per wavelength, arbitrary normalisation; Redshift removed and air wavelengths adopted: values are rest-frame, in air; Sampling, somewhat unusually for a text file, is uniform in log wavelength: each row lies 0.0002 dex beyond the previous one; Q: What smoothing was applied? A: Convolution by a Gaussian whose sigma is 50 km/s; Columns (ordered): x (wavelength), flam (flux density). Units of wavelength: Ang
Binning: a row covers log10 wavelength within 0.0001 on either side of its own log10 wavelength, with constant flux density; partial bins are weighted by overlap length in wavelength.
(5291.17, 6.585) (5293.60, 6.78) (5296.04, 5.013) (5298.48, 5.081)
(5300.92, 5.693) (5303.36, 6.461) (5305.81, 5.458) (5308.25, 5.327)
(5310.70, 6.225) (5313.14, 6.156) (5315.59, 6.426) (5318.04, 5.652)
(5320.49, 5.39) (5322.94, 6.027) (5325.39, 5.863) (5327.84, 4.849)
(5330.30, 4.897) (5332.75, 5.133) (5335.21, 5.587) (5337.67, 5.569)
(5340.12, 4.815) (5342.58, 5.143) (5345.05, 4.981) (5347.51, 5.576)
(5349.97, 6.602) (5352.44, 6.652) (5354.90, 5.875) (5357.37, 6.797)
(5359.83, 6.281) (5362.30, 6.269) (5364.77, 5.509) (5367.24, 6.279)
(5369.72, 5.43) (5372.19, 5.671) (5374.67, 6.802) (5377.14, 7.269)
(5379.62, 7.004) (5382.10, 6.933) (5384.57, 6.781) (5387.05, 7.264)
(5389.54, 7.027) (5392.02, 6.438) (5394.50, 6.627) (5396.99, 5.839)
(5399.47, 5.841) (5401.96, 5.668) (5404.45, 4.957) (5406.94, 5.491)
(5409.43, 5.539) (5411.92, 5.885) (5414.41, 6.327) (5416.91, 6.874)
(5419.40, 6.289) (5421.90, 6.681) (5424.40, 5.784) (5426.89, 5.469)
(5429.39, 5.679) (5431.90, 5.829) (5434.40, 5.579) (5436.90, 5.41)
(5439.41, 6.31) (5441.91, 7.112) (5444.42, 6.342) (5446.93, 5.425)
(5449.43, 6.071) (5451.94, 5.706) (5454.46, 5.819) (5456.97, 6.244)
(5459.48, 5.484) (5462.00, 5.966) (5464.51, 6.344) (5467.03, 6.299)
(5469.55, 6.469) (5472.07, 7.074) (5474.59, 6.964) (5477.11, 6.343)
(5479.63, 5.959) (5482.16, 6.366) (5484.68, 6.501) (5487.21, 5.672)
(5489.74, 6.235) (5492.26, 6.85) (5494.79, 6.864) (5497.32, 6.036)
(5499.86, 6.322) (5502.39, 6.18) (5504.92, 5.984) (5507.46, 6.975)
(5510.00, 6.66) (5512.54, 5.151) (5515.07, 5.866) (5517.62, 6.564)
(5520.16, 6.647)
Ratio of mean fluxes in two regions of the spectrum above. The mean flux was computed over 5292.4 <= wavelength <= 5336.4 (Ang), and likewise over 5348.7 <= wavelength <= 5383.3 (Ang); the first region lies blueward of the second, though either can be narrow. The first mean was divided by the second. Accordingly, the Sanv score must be 0.888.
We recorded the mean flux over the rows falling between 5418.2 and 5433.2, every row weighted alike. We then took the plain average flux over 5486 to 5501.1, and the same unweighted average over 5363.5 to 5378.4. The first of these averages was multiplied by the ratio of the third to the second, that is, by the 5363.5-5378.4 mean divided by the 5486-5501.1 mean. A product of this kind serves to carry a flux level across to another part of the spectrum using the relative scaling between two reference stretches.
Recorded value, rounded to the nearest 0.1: 5.8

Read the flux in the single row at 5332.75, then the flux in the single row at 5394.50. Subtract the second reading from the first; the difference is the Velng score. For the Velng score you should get -1.5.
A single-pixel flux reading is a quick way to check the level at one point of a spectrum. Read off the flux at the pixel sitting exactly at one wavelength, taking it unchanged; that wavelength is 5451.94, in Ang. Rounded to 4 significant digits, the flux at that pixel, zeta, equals 5.706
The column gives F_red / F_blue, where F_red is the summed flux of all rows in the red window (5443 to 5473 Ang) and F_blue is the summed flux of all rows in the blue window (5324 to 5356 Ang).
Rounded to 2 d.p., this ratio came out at 1.02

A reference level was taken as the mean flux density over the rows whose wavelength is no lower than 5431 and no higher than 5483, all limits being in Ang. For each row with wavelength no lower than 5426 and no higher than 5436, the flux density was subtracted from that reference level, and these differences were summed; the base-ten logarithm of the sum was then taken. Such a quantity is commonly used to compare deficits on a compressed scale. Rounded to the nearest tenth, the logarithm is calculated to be 0.3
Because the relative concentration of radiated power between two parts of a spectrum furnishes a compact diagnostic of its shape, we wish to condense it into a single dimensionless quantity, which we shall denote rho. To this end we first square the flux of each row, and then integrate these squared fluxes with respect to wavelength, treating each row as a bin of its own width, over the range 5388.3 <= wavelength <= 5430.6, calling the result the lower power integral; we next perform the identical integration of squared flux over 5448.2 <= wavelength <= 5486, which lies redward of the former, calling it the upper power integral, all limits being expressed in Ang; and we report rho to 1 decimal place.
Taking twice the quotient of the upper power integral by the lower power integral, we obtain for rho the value 1.9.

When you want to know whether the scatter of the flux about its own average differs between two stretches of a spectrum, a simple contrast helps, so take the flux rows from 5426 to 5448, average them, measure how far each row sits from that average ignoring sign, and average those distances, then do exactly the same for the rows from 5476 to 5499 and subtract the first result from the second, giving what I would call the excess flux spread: -0.15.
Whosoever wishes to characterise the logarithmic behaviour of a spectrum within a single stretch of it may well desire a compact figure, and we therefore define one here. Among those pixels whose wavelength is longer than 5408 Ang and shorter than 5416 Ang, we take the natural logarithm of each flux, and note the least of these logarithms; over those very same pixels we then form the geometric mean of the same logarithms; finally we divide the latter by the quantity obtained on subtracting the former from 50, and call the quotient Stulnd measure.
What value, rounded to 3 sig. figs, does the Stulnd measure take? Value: 0.0368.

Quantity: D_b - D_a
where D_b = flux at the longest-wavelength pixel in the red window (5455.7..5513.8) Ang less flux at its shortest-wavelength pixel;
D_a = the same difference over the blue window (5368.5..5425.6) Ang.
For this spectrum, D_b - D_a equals -1.4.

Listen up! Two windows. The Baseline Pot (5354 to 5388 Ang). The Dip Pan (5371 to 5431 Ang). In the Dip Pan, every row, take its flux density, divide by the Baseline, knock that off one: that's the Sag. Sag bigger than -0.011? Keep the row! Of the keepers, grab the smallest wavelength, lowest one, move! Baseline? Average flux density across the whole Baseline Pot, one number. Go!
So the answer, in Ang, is 5372.19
